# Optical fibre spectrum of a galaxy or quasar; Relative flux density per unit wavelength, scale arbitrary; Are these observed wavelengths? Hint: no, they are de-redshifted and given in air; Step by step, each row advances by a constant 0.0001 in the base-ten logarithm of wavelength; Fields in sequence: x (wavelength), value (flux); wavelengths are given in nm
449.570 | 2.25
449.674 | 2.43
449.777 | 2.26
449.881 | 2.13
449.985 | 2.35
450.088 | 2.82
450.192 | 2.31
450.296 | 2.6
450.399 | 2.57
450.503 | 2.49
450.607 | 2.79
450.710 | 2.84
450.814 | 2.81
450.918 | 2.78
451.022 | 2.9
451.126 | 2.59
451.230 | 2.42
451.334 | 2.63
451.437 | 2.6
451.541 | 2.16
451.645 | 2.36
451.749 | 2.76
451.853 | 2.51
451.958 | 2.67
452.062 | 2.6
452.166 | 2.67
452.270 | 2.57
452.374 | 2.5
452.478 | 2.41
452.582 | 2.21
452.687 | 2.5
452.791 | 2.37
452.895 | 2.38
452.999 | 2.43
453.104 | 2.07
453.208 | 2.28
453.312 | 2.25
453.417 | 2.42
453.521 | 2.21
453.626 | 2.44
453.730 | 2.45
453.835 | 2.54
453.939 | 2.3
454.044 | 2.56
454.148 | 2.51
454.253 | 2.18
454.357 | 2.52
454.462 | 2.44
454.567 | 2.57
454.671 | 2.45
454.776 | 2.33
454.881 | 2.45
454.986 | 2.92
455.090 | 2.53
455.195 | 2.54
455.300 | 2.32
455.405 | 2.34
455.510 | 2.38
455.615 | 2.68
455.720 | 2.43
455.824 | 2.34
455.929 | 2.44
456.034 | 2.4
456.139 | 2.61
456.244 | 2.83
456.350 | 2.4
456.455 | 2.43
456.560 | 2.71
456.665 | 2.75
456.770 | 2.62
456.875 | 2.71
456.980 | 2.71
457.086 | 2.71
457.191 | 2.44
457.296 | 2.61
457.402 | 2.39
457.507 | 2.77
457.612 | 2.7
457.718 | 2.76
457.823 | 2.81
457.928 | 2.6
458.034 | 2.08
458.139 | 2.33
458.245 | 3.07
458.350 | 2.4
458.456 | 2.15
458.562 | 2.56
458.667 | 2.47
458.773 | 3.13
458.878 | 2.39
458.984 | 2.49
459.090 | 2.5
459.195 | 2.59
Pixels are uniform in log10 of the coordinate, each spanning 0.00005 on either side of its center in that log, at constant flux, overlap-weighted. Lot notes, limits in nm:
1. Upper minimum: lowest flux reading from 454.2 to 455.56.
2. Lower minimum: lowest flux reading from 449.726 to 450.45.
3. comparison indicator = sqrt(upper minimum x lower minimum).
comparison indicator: 2.15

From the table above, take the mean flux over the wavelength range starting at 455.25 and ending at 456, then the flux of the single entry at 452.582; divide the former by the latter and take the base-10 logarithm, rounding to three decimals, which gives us 0.039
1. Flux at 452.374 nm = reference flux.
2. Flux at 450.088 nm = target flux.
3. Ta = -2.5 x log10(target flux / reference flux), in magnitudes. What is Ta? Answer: -0.13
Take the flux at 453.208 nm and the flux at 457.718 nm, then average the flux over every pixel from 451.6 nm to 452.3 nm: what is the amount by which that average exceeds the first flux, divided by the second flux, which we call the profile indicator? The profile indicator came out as 0.11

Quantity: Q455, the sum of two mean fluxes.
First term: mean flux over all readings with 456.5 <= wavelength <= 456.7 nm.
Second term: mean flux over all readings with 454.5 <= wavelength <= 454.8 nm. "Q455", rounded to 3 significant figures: 5.18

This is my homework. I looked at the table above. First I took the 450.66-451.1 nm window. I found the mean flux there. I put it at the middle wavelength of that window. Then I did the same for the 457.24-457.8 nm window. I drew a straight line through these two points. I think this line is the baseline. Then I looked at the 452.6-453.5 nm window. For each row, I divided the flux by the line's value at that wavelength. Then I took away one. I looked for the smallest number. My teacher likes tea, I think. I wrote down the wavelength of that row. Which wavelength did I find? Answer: 453.104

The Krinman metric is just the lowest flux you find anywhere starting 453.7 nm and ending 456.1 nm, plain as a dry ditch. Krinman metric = 2.18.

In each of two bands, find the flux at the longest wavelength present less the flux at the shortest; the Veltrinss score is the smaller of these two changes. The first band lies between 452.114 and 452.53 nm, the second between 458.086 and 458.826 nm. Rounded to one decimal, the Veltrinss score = -0.3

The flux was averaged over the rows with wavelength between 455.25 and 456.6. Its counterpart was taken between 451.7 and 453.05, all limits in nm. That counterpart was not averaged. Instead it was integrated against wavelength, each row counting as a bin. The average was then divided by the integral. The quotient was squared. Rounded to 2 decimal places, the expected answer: 0.54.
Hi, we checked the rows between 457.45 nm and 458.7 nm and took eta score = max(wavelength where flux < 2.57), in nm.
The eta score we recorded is 458.667 nm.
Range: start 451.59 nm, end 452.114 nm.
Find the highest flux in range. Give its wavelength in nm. 451.749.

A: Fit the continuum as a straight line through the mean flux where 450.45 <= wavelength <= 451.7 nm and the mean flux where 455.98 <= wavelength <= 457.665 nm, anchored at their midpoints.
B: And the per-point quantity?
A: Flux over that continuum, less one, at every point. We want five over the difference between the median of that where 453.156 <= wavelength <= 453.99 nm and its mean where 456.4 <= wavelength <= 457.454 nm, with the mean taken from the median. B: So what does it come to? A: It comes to -52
